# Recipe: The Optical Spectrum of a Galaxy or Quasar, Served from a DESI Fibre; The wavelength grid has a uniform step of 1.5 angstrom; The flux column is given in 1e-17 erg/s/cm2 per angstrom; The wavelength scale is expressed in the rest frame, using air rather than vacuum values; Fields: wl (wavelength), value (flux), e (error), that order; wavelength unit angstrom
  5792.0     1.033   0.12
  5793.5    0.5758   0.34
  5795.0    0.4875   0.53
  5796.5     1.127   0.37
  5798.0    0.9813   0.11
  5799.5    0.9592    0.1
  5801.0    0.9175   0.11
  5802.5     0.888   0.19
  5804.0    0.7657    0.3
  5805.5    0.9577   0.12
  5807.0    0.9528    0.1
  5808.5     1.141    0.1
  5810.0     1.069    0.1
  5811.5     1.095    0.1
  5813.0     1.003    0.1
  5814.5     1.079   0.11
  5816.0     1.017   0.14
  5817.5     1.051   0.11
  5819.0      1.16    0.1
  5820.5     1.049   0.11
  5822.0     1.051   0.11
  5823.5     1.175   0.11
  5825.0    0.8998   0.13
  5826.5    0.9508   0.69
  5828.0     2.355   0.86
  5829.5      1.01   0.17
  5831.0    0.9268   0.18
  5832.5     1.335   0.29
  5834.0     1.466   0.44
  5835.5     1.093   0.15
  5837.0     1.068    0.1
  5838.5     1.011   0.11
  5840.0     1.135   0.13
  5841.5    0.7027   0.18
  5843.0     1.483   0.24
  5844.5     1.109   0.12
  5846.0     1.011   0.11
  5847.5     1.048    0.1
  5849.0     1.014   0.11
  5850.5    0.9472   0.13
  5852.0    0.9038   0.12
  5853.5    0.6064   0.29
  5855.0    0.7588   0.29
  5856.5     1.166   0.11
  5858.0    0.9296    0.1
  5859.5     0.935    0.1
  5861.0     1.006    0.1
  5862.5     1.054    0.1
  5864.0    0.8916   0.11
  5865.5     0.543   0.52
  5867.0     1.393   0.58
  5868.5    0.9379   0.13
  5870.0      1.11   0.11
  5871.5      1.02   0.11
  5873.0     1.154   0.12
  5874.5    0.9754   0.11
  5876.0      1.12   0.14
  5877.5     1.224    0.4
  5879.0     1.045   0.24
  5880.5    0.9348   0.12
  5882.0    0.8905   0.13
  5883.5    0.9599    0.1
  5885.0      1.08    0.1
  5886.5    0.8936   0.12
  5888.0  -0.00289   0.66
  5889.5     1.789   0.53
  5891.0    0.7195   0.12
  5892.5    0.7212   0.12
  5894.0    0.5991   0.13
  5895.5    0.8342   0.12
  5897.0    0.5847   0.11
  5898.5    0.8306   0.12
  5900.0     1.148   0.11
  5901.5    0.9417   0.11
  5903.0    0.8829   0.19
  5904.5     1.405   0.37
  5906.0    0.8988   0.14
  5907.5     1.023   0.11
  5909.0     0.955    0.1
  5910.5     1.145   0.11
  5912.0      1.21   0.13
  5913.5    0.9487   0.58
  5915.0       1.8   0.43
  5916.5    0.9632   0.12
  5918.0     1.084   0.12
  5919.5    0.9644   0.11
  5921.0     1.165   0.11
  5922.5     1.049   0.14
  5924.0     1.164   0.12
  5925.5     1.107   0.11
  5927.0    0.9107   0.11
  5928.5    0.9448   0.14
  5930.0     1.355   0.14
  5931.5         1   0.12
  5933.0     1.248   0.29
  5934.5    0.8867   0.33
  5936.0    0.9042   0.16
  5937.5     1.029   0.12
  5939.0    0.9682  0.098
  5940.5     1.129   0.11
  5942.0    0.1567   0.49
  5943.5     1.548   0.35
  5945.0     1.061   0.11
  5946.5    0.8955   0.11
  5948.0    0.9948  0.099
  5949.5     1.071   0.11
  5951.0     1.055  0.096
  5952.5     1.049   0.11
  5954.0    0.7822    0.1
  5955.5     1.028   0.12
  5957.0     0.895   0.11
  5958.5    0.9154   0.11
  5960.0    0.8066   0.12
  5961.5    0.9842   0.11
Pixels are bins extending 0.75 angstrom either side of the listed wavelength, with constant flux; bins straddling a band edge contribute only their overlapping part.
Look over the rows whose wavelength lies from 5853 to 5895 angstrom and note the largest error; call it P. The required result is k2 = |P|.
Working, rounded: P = 0.7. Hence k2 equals 0.7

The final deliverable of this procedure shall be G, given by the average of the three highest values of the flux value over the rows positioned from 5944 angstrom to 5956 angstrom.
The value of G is 1.06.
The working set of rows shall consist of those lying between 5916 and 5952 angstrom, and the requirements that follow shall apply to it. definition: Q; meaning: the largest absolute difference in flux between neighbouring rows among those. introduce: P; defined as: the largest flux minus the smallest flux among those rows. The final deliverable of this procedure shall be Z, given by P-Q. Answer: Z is 0.000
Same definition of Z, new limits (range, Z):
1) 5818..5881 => 0.408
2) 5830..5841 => 0.131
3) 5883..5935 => 0.011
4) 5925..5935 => 0.058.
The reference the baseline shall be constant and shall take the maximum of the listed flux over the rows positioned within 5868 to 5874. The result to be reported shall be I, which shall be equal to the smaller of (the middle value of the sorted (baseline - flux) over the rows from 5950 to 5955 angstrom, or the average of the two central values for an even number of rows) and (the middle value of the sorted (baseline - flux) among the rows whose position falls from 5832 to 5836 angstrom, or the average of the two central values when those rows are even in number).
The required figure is -0.18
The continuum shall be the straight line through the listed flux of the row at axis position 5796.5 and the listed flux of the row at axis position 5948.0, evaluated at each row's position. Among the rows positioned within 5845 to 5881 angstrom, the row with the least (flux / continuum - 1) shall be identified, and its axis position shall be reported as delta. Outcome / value 5865.5 angstrom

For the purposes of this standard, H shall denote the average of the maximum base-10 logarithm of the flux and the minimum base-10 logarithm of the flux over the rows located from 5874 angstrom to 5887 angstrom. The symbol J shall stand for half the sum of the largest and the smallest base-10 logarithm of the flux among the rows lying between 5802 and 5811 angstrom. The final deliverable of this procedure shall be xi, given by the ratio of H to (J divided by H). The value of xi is -0.01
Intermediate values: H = 0.019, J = 0.0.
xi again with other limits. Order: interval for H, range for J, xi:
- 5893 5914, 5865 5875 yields -0.03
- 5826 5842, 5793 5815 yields -0.09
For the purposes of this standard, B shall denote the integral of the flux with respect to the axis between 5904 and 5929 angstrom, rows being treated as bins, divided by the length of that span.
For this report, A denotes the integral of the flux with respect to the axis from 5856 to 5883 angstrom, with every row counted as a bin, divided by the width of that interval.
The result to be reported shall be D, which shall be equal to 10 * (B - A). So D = 0.8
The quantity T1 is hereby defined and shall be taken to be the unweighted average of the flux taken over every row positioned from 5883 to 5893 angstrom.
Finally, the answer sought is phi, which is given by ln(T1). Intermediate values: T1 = 0.88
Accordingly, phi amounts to -0.13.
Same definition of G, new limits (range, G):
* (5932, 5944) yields 1.31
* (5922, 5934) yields 1.26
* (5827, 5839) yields 1.72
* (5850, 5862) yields 1.04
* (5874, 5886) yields 1.14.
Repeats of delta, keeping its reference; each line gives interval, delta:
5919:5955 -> 5942.0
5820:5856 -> 5853.5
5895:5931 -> 5897.0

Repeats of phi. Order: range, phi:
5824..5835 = 0.25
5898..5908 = 0.02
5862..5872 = -0.01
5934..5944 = -0.06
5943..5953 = 0.09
